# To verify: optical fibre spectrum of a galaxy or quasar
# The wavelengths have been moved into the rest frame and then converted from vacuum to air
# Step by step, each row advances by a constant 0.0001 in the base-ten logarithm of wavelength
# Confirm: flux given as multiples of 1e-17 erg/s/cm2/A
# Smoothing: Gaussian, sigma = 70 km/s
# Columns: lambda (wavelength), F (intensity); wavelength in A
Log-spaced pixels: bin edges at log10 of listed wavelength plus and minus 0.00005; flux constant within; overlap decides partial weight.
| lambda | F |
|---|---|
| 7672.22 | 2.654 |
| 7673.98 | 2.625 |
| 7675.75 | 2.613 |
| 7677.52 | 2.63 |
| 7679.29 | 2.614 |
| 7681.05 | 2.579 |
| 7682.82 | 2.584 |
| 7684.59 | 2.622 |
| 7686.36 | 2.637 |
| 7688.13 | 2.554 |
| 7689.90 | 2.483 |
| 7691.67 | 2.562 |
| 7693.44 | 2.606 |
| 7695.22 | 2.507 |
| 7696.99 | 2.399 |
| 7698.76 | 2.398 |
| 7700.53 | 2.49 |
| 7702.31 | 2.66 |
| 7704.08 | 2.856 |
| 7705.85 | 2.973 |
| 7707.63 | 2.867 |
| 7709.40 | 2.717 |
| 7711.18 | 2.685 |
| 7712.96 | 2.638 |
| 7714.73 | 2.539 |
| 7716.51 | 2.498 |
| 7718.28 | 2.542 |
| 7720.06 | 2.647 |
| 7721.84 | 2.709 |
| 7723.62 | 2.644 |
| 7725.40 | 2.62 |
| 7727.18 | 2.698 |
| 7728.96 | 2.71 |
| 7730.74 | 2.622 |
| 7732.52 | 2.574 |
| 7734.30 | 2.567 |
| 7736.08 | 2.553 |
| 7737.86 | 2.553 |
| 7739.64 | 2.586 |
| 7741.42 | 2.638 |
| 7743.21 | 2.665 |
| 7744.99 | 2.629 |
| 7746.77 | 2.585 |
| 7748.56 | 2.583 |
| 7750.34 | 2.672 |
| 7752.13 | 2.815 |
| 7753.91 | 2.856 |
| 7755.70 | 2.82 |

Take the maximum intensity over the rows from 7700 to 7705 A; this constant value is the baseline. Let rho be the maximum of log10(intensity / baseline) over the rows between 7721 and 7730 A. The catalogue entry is -0.023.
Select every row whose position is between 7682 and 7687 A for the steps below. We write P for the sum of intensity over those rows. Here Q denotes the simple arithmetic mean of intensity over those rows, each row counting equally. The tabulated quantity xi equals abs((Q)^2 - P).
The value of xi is 1.01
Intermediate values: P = 7.84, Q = 2.61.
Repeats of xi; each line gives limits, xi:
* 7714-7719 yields 1.20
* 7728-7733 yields 0.96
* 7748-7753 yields 0.83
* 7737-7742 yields 1.06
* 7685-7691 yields 1.13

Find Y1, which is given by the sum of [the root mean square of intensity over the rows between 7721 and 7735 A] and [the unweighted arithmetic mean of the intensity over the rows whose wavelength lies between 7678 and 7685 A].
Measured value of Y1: 5.24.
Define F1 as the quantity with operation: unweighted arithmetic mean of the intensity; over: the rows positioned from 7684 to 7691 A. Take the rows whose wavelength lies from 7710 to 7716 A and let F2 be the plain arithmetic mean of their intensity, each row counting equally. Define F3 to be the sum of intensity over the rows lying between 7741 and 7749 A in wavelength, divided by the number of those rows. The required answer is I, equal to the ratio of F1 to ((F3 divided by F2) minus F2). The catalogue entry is -1.59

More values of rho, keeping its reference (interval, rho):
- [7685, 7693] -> -0.035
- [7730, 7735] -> -0.037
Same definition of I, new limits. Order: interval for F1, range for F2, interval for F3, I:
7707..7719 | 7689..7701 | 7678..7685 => -1.82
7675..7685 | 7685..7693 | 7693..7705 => -1.67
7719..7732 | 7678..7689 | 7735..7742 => -1.66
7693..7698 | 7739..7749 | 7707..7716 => -1.58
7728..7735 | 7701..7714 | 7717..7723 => -1.44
